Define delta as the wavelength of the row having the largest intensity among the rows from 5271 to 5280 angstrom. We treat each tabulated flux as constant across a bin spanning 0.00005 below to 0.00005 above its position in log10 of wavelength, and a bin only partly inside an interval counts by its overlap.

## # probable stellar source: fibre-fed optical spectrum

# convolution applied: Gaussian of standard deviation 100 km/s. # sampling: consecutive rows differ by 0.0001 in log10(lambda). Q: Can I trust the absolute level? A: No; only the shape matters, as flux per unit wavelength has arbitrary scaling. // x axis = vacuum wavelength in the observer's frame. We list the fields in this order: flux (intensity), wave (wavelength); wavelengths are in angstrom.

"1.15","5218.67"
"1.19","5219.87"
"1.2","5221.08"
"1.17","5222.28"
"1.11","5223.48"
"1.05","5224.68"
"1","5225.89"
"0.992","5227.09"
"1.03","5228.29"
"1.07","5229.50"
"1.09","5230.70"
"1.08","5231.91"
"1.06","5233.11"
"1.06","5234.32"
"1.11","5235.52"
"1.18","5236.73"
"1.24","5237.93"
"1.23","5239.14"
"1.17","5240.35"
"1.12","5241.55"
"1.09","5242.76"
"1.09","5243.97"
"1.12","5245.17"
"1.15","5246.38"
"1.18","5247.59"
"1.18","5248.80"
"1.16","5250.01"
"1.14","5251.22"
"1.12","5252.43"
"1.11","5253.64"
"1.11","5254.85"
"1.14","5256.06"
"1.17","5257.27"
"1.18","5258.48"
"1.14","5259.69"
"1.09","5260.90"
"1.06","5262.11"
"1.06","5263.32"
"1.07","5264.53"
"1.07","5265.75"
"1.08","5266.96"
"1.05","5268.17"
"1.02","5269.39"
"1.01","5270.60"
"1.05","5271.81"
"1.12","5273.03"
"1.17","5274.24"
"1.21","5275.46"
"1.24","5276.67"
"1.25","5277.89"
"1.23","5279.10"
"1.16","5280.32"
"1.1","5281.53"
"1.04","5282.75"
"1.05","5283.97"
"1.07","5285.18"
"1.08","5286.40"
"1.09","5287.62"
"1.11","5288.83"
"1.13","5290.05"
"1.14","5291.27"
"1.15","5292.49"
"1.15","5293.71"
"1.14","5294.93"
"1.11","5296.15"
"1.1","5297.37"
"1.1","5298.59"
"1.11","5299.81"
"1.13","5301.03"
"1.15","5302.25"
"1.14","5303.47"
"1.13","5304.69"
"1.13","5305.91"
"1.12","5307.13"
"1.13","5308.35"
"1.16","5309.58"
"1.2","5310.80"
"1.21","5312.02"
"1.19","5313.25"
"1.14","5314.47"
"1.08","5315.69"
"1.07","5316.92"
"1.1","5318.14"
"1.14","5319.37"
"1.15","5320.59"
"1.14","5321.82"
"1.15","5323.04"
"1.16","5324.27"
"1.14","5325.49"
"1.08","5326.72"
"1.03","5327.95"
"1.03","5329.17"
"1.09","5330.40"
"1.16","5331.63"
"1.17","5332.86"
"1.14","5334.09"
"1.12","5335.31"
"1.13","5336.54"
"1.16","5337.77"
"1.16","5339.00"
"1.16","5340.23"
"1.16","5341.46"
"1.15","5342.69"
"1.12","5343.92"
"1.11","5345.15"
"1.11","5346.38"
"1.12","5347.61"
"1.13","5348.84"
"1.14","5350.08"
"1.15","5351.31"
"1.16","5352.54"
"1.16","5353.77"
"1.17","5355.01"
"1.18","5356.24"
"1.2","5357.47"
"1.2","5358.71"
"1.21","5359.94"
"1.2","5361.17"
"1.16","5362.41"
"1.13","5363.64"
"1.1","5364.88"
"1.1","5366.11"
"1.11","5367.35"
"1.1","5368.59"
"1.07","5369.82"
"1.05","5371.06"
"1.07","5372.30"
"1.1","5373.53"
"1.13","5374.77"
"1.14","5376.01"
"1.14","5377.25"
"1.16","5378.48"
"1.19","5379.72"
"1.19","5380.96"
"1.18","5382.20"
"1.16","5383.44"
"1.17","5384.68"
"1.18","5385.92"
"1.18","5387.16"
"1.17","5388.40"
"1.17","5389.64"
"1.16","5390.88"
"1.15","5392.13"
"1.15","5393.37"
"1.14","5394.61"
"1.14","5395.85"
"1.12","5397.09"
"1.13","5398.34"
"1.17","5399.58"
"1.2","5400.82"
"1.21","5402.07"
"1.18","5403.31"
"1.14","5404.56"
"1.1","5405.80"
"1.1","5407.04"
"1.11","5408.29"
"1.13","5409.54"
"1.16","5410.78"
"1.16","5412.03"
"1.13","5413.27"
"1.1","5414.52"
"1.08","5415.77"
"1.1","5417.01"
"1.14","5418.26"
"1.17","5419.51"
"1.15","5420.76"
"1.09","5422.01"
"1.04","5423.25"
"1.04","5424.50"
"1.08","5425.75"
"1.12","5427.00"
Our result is 5277.89 angstrom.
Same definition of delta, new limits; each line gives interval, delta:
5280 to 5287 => 5280.32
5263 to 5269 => 5266.96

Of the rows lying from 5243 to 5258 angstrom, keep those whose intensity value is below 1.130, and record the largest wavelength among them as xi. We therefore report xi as 5254.85 angstrom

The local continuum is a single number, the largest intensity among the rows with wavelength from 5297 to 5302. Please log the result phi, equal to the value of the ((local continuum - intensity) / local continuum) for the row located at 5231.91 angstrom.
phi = 0.04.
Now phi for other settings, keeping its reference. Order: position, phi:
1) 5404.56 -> -0.01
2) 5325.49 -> -0.01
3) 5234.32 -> 0.06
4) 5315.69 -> 0.04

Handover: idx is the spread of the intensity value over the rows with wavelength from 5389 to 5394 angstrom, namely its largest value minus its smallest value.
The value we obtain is 0.020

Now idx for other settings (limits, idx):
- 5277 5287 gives 0.210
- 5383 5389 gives 0.020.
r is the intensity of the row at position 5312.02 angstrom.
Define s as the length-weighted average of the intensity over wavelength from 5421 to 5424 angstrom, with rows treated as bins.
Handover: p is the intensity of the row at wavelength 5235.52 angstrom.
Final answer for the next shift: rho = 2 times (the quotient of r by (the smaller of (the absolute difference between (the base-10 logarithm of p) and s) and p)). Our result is 2.35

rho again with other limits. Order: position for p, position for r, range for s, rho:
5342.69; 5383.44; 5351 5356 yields 2.11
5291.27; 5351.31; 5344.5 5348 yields 2.18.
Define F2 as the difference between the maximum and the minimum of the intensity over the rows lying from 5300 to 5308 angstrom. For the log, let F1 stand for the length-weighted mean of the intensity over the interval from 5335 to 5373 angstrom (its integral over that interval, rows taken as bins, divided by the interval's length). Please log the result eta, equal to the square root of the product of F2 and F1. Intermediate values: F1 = 1.14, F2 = 0.030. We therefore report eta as 0.18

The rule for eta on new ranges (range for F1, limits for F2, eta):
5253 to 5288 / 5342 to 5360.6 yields 0.33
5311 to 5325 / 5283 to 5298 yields 0.34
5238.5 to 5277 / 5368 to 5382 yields 0.40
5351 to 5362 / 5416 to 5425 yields 0.39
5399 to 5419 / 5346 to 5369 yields 0.35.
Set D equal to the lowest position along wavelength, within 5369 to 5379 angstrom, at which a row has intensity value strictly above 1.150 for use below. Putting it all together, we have 5378.48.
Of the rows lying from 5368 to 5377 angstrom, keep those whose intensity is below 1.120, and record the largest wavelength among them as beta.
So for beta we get 5373.53 angstrom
